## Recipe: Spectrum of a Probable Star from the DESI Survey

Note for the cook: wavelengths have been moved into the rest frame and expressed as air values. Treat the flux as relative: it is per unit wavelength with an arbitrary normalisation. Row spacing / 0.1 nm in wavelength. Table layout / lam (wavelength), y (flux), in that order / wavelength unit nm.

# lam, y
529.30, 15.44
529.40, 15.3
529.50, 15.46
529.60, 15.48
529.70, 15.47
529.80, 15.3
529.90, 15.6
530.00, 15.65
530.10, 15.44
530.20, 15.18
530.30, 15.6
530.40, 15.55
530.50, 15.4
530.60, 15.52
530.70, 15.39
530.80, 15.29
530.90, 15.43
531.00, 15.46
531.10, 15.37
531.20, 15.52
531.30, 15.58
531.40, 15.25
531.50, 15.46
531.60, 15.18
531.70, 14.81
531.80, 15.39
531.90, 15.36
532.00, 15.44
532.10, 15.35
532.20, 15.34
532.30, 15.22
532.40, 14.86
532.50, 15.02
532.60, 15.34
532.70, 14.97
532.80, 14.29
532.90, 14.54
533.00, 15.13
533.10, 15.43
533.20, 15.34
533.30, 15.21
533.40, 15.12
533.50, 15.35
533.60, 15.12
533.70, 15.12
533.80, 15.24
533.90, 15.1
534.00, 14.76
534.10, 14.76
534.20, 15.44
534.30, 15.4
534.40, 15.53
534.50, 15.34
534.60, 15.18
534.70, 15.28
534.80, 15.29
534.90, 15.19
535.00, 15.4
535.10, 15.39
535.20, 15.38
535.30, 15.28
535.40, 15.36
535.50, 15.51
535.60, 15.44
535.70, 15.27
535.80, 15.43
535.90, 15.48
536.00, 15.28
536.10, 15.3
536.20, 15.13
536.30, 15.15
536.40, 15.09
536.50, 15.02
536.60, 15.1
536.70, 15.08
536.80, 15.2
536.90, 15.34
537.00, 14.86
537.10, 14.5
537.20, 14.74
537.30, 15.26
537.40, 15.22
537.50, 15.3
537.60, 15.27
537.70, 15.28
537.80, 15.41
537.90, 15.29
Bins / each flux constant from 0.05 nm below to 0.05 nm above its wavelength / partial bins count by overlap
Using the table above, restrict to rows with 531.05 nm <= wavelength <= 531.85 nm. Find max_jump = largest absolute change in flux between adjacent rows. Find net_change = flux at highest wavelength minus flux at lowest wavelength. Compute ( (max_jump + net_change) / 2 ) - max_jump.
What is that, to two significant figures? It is -0.28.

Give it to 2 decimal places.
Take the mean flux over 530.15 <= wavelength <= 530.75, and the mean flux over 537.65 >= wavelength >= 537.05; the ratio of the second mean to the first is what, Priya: 0.97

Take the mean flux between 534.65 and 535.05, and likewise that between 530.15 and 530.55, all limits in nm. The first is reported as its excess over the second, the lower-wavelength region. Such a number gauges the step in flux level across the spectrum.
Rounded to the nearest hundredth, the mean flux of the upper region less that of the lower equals -0.14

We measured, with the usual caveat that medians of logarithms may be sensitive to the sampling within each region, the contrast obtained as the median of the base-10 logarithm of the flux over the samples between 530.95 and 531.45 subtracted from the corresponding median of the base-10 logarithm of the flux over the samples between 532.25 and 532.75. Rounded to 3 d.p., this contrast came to -0.013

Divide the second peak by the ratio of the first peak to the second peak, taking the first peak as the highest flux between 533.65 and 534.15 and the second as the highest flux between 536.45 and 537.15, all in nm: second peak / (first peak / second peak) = 15.44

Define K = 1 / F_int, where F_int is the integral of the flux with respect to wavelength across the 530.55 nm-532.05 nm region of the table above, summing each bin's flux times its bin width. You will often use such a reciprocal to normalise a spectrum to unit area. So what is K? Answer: 0.043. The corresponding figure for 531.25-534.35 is 0.021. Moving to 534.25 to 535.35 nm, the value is 0.059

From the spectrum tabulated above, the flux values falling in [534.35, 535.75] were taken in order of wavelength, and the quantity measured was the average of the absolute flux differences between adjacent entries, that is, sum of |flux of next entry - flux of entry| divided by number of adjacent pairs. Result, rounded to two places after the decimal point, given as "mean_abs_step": 0.10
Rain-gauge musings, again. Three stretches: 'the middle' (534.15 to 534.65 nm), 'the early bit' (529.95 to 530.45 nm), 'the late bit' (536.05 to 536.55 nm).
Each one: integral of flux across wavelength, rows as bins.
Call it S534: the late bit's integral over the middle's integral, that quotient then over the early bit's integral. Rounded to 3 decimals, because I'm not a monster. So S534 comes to 0.127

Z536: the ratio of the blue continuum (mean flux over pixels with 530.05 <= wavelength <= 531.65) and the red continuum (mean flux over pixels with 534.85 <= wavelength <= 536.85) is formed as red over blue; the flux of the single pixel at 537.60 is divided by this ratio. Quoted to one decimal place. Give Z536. 15.4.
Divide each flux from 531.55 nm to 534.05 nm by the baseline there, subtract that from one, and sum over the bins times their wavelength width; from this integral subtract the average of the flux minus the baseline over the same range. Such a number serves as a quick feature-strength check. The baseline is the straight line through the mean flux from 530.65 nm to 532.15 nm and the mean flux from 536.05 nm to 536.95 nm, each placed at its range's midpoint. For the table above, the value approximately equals 0.21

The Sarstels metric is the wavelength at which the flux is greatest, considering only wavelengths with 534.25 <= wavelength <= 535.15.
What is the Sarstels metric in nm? 534.40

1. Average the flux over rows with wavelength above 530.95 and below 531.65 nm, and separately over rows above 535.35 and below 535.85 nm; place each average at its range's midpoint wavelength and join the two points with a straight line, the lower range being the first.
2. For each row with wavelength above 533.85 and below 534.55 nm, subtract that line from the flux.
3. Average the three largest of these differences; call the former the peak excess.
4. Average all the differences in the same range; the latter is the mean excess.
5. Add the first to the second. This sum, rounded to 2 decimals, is -0.16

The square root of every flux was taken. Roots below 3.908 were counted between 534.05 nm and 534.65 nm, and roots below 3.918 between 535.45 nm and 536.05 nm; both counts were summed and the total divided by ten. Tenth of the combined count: 0.40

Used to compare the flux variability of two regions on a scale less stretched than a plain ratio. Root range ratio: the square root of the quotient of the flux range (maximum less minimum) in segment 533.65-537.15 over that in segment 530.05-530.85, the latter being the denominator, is 1.6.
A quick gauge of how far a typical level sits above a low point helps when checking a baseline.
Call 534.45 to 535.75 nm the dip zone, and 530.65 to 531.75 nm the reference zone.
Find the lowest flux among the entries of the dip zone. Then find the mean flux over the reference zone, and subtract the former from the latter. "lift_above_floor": 0.2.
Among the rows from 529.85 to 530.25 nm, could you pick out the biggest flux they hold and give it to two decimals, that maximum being 15.65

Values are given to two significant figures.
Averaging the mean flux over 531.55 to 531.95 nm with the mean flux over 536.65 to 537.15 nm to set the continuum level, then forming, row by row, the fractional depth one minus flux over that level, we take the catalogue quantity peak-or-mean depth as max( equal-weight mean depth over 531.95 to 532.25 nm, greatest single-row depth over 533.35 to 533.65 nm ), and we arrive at -0.0020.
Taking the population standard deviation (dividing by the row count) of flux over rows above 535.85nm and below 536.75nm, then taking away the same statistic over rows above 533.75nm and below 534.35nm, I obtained -0.1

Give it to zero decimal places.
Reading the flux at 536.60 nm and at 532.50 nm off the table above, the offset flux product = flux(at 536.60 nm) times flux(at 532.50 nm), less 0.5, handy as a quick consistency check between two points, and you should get 226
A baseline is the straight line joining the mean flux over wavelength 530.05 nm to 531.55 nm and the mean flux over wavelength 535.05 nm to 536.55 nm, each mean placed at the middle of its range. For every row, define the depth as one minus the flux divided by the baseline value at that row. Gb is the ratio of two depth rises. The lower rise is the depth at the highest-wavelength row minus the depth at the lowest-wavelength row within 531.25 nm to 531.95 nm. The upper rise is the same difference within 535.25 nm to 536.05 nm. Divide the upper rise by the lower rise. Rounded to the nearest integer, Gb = 0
